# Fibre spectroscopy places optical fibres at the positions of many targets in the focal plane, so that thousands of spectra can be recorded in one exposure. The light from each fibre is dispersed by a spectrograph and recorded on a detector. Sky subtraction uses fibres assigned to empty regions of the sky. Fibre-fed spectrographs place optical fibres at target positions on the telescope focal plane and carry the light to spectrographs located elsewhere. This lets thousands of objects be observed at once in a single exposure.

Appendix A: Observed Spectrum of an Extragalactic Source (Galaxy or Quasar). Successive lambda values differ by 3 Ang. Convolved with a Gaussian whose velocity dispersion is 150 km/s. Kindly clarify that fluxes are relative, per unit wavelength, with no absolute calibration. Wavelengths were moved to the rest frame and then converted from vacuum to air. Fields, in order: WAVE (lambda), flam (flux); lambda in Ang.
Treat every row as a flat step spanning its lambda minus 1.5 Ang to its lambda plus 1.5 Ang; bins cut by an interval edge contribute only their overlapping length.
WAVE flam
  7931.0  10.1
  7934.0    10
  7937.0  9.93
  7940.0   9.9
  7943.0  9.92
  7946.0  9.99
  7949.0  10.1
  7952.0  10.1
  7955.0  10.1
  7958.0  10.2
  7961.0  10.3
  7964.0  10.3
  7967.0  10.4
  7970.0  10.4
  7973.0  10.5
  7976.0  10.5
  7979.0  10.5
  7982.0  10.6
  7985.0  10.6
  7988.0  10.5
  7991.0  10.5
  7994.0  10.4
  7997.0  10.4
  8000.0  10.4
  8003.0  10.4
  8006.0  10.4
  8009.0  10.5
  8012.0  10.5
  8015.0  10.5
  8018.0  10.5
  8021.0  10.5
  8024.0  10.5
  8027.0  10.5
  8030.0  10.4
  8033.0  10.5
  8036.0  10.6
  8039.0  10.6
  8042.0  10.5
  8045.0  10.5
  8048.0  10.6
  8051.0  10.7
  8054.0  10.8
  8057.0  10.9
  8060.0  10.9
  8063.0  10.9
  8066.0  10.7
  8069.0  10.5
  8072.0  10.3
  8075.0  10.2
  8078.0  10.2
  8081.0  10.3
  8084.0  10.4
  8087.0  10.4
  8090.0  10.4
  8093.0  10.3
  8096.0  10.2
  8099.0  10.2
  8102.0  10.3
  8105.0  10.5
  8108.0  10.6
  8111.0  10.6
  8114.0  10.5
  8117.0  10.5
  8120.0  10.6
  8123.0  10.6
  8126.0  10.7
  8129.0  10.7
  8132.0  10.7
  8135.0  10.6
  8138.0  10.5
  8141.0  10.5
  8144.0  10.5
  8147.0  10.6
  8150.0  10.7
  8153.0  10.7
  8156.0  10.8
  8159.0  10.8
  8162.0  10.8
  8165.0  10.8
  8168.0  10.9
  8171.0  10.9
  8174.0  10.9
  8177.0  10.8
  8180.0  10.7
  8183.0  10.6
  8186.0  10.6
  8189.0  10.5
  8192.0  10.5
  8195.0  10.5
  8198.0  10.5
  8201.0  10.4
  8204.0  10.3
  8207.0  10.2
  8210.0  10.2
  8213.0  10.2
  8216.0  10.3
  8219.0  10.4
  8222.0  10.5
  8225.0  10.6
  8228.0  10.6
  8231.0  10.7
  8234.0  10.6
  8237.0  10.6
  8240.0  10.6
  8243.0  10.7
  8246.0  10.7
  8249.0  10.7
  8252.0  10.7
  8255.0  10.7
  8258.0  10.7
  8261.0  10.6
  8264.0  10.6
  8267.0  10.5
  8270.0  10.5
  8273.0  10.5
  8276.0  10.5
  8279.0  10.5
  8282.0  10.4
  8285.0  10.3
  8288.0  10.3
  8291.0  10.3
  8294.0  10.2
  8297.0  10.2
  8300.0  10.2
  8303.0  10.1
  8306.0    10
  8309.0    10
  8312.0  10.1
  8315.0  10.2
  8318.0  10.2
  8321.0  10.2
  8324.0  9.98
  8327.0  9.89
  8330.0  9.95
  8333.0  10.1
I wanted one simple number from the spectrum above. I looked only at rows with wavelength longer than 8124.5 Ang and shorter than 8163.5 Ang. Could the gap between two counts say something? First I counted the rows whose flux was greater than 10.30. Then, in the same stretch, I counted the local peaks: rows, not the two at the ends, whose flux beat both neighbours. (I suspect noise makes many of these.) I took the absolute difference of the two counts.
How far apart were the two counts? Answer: 13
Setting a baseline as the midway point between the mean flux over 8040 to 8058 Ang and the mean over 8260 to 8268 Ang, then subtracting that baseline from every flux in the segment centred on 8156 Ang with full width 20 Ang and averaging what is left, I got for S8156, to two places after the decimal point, 0.13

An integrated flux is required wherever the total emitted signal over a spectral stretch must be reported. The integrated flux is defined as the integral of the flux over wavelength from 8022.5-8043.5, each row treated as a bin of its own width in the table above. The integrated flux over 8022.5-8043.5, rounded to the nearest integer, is 221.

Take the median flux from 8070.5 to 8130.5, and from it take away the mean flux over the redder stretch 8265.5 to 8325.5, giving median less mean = 0.14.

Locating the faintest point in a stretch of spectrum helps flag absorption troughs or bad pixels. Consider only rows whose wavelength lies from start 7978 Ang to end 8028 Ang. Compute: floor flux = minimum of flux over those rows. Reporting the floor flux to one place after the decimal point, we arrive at 10.4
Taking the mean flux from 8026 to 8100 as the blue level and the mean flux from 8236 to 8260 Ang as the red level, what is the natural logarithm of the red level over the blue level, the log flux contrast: 0.02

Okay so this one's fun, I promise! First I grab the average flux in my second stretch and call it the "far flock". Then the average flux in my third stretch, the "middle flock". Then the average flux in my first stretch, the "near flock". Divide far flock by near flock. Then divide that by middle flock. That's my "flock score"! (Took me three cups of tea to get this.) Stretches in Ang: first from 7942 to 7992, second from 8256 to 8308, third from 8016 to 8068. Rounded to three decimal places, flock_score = 0.095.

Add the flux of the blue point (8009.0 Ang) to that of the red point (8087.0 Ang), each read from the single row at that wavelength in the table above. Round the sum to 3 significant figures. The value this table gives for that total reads 20.9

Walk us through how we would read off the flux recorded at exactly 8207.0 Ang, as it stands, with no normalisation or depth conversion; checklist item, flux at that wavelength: 10.2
